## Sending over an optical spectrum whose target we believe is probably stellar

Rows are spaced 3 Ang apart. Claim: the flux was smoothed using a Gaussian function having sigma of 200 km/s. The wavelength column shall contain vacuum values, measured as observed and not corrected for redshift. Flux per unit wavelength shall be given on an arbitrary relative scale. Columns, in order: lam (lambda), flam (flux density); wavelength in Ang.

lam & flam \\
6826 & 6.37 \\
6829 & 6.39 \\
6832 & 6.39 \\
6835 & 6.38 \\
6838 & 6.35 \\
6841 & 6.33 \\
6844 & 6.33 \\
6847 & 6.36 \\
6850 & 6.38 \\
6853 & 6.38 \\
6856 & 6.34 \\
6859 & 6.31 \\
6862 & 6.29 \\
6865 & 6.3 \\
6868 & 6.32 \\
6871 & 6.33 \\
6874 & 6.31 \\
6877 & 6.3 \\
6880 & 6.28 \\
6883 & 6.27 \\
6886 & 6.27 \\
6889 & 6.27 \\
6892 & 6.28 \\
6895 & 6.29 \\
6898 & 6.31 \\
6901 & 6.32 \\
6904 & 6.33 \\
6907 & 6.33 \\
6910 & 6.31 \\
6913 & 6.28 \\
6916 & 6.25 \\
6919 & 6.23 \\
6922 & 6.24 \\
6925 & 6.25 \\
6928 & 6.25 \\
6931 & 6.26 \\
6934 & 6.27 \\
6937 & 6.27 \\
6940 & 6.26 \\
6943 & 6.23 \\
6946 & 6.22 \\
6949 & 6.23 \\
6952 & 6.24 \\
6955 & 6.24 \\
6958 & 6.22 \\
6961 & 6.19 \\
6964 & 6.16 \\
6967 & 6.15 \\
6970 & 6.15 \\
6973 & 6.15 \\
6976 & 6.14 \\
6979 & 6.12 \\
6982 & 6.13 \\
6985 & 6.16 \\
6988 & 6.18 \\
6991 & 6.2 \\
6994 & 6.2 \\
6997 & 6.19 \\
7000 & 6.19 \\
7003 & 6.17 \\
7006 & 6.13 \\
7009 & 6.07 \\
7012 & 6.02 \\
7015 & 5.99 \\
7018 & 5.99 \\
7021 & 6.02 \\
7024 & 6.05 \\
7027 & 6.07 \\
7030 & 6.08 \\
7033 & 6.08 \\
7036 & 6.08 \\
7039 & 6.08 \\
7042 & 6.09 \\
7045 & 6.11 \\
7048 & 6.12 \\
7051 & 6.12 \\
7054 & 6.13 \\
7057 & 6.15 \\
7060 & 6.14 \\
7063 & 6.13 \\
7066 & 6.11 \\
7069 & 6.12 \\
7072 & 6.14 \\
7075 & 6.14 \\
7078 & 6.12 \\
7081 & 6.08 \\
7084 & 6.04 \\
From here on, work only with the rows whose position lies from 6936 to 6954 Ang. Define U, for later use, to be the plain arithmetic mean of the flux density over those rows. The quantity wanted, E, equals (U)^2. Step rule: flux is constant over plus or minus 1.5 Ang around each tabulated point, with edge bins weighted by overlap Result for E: 39.0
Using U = 6.24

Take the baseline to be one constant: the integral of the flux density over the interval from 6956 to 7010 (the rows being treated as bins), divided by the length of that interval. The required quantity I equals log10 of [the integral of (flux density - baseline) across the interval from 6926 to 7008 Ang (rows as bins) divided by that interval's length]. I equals -1.48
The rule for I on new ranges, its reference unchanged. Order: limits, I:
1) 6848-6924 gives -0.86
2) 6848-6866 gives -0.76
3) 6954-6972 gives -1.70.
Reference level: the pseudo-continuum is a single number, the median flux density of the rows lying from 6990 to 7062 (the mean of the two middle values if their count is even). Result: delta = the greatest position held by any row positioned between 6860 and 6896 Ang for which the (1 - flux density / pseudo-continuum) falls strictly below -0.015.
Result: 6895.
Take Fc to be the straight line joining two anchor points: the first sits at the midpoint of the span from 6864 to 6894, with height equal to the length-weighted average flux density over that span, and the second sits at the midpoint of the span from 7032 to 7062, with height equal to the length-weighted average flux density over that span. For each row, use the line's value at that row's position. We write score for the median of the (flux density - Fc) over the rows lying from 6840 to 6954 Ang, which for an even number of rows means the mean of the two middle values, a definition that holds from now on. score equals 0.01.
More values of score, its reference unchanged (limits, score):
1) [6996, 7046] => -0.05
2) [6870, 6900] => 0.00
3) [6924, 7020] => 0.01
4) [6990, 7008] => 0.03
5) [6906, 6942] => 0.02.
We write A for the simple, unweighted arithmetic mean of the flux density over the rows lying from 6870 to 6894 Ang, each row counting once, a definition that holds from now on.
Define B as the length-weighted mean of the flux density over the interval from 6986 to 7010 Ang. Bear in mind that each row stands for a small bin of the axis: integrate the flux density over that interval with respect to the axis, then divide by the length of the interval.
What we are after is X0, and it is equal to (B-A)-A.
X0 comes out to -6.41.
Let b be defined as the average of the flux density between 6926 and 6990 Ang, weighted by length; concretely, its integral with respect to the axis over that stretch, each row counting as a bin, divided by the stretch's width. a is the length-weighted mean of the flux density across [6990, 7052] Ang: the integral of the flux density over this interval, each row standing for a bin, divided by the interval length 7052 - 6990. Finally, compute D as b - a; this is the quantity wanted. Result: 0.10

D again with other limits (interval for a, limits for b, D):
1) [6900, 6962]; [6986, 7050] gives -0.16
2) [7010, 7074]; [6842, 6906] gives 0.23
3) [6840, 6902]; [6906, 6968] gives -0.07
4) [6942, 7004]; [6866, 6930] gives 0.10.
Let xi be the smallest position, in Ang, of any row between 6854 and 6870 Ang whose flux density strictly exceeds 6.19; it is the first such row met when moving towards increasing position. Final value 6856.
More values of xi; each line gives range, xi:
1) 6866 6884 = 6868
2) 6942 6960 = 6943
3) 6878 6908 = 6880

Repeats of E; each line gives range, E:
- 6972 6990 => 37.8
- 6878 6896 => 39.4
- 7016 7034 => 36.6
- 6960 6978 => 37.9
